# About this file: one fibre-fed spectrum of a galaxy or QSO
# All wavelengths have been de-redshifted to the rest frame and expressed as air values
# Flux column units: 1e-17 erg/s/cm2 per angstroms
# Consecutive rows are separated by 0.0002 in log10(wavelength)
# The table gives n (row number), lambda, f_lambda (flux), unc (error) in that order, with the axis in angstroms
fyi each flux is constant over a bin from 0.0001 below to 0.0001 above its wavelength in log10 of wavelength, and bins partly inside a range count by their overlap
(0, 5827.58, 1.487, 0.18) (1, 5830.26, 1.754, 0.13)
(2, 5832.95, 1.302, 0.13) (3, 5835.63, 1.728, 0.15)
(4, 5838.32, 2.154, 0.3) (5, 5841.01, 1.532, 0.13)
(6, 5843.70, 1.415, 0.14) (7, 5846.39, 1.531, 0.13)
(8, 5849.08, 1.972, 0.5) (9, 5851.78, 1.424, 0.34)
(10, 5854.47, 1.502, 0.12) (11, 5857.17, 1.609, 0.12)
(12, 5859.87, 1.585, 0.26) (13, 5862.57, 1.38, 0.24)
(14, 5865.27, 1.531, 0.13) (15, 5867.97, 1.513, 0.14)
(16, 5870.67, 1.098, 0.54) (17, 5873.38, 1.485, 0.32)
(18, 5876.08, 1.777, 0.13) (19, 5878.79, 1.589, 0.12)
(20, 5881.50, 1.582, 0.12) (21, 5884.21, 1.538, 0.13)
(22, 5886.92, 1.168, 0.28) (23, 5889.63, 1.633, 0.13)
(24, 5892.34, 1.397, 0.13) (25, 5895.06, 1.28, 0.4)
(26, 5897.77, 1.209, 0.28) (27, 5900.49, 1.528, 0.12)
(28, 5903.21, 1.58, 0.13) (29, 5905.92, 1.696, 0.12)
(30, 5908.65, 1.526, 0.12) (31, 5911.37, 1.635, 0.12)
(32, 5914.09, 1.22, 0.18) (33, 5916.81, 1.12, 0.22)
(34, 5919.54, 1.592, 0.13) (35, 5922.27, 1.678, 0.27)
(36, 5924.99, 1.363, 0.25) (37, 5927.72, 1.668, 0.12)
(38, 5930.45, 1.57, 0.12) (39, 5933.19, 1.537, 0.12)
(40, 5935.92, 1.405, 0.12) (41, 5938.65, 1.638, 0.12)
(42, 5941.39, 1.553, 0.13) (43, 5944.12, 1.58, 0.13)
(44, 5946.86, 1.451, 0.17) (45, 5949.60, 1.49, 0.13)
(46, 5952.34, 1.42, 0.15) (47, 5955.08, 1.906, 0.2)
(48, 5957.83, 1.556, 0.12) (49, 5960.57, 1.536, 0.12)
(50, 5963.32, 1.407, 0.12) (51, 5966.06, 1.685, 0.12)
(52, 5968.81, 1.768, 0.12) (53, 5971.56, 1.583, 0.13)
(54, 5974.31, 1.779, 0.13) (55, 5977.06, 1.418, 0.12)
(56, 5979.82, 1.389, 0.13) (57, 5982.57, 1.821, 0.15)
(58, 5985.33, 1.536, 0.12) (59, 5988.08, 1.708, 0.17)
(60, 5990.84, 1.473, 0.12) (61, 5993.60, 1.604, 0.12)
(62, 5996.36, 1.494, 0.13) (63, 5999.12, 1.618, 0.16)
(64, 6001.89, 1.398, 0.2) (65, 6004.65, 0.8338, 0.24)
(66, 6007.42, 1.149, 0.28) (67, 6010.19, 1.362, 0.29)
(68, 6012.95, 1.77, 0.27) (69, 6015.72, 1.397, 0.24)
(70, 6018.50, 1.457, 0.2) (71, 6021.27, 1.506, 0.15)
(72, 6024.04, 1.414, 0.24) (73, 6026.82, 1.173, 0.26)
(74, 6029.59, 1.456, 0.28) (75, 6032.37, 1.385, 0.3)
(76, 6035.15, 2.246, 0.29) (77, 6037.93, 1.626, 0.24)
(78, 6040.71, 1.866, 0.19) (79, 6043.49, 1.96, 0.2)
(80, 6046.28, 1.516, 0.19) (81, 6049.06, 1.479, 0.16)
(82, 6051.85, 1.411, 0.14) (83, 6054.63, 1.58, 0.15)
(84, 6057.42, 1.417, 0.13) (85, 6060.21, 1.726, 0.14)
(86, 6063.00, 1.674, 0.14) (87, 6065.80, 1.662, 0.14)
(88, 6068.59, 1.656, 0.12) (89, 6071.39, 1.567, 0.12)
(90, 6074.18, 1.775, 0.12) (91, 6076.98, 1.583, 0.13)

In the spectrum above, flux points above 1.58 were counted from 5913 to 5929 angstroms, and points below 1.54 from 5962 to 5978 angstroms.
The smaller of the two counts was 2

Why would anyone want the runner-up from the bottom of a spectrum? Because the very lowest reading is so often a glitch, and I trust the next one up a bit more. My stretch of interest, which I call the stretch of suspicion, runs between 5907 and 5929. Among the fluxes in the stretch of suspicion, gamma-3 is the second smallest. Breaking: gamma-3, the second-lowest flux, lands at 1.22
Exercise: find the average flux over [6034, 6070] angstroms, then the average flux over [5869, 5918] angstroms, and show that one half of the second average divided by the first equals 0.43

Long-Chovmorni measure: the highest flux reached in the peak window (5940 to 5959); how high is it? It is 1.906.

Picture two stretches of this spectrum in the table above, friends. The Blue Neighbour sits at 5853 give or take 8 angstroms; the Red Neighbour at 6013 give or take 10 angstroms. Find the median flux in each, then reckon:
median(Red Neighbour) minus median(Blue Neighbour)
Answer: -0.16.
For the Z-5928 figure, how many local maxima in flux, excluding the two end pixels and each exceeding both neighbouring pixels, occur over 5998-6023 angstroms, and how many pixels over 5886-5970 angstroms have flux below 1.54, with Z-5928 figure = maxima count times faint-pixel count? 16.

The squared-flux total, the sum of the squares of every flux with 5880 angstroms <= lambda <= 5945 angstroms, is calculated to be 54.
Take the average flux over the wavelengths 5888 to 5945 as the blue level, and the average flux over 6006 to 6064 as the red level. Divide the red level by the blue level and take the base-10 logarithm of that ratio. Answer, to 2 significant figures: 0.016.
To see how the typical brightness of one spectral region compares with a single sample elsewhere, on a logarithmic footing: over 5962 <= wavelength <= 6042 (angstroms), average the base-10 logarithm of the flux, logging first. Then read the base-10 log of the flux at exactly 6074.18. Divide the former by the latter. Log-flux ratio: 0.71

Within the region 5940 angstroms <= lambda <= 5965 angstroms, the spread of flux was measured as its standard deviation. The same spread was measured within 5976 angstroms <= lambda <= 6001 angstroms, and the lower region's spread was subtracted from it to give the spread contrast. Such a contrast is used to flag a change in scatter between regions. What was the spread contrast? -0.01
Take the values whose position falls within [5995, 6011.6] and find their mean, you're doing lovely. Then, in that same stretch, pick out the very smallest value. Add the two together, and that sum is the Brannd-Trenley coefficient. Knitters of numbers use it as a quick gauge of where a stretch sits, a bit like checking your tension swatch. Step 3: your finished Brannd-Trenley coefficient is 2.1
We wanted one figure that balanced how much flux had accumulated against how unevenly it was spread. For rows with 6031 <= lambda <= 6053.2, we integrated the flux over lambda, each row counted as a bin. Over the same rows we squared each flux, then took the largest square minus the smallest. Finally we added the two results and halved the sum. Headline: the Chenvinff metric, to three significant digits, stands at 20.3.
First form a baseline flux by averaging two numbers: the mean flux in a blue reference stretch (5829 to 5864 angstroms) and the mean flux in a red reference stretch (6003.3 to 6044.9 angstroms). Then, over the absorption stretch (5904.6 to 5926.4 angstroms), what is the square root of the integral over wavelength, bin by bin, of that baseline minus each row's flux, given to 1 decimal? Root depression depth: 1.3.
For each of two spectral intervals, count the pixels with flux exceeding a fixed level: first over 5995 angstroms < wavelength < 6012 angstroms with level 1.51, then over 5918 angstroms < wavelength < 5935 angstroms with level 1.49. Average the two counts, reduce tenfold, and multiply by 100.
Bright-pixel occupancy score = 30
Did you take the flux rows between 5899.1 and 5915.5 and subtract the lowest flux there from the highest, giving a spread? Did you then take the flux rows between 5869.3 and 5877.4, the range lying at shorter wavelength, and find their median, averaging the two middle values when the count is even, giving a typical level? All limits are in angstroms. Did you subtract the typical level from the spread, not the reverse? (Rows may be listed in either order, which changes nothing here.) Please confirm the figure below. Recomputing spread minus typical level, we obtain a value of -1.01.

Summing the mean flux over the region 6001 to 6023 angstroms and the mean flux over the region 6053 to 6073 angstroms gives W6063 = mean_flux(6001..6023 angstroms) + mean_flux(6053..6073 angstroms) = 2.97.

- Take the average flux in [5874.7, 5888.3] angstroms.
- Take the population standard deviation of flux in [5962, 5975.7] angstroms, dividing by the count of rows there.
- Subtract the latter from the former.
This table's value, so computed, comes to 1.39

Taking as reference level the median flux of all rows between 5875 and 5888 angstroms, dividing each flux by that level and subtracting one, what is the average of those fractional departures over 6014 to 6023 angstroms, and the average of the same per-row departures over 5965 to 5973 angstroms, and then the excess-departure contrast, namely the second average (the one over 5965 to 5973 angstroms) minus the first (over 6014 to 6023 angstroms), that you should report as 0.14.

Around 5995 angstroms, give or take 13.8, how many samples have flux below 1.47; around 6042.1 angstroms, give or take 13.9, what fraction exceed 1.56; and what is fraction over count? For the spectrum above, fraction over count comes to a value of 0.17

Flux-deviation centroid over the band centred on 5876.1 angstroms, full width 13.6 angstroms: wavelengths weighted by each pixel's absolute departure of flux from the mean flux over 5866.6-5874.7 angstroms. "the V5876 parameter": 5876.1 angstroms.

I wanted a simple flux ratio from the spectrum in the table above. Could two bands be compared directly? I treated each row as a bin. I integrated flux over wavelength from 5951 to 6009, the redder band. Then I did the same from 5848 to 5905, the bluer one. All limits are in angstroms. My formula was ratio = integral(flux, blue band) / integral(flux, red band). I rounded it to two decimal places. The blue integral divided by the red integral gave 0.96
